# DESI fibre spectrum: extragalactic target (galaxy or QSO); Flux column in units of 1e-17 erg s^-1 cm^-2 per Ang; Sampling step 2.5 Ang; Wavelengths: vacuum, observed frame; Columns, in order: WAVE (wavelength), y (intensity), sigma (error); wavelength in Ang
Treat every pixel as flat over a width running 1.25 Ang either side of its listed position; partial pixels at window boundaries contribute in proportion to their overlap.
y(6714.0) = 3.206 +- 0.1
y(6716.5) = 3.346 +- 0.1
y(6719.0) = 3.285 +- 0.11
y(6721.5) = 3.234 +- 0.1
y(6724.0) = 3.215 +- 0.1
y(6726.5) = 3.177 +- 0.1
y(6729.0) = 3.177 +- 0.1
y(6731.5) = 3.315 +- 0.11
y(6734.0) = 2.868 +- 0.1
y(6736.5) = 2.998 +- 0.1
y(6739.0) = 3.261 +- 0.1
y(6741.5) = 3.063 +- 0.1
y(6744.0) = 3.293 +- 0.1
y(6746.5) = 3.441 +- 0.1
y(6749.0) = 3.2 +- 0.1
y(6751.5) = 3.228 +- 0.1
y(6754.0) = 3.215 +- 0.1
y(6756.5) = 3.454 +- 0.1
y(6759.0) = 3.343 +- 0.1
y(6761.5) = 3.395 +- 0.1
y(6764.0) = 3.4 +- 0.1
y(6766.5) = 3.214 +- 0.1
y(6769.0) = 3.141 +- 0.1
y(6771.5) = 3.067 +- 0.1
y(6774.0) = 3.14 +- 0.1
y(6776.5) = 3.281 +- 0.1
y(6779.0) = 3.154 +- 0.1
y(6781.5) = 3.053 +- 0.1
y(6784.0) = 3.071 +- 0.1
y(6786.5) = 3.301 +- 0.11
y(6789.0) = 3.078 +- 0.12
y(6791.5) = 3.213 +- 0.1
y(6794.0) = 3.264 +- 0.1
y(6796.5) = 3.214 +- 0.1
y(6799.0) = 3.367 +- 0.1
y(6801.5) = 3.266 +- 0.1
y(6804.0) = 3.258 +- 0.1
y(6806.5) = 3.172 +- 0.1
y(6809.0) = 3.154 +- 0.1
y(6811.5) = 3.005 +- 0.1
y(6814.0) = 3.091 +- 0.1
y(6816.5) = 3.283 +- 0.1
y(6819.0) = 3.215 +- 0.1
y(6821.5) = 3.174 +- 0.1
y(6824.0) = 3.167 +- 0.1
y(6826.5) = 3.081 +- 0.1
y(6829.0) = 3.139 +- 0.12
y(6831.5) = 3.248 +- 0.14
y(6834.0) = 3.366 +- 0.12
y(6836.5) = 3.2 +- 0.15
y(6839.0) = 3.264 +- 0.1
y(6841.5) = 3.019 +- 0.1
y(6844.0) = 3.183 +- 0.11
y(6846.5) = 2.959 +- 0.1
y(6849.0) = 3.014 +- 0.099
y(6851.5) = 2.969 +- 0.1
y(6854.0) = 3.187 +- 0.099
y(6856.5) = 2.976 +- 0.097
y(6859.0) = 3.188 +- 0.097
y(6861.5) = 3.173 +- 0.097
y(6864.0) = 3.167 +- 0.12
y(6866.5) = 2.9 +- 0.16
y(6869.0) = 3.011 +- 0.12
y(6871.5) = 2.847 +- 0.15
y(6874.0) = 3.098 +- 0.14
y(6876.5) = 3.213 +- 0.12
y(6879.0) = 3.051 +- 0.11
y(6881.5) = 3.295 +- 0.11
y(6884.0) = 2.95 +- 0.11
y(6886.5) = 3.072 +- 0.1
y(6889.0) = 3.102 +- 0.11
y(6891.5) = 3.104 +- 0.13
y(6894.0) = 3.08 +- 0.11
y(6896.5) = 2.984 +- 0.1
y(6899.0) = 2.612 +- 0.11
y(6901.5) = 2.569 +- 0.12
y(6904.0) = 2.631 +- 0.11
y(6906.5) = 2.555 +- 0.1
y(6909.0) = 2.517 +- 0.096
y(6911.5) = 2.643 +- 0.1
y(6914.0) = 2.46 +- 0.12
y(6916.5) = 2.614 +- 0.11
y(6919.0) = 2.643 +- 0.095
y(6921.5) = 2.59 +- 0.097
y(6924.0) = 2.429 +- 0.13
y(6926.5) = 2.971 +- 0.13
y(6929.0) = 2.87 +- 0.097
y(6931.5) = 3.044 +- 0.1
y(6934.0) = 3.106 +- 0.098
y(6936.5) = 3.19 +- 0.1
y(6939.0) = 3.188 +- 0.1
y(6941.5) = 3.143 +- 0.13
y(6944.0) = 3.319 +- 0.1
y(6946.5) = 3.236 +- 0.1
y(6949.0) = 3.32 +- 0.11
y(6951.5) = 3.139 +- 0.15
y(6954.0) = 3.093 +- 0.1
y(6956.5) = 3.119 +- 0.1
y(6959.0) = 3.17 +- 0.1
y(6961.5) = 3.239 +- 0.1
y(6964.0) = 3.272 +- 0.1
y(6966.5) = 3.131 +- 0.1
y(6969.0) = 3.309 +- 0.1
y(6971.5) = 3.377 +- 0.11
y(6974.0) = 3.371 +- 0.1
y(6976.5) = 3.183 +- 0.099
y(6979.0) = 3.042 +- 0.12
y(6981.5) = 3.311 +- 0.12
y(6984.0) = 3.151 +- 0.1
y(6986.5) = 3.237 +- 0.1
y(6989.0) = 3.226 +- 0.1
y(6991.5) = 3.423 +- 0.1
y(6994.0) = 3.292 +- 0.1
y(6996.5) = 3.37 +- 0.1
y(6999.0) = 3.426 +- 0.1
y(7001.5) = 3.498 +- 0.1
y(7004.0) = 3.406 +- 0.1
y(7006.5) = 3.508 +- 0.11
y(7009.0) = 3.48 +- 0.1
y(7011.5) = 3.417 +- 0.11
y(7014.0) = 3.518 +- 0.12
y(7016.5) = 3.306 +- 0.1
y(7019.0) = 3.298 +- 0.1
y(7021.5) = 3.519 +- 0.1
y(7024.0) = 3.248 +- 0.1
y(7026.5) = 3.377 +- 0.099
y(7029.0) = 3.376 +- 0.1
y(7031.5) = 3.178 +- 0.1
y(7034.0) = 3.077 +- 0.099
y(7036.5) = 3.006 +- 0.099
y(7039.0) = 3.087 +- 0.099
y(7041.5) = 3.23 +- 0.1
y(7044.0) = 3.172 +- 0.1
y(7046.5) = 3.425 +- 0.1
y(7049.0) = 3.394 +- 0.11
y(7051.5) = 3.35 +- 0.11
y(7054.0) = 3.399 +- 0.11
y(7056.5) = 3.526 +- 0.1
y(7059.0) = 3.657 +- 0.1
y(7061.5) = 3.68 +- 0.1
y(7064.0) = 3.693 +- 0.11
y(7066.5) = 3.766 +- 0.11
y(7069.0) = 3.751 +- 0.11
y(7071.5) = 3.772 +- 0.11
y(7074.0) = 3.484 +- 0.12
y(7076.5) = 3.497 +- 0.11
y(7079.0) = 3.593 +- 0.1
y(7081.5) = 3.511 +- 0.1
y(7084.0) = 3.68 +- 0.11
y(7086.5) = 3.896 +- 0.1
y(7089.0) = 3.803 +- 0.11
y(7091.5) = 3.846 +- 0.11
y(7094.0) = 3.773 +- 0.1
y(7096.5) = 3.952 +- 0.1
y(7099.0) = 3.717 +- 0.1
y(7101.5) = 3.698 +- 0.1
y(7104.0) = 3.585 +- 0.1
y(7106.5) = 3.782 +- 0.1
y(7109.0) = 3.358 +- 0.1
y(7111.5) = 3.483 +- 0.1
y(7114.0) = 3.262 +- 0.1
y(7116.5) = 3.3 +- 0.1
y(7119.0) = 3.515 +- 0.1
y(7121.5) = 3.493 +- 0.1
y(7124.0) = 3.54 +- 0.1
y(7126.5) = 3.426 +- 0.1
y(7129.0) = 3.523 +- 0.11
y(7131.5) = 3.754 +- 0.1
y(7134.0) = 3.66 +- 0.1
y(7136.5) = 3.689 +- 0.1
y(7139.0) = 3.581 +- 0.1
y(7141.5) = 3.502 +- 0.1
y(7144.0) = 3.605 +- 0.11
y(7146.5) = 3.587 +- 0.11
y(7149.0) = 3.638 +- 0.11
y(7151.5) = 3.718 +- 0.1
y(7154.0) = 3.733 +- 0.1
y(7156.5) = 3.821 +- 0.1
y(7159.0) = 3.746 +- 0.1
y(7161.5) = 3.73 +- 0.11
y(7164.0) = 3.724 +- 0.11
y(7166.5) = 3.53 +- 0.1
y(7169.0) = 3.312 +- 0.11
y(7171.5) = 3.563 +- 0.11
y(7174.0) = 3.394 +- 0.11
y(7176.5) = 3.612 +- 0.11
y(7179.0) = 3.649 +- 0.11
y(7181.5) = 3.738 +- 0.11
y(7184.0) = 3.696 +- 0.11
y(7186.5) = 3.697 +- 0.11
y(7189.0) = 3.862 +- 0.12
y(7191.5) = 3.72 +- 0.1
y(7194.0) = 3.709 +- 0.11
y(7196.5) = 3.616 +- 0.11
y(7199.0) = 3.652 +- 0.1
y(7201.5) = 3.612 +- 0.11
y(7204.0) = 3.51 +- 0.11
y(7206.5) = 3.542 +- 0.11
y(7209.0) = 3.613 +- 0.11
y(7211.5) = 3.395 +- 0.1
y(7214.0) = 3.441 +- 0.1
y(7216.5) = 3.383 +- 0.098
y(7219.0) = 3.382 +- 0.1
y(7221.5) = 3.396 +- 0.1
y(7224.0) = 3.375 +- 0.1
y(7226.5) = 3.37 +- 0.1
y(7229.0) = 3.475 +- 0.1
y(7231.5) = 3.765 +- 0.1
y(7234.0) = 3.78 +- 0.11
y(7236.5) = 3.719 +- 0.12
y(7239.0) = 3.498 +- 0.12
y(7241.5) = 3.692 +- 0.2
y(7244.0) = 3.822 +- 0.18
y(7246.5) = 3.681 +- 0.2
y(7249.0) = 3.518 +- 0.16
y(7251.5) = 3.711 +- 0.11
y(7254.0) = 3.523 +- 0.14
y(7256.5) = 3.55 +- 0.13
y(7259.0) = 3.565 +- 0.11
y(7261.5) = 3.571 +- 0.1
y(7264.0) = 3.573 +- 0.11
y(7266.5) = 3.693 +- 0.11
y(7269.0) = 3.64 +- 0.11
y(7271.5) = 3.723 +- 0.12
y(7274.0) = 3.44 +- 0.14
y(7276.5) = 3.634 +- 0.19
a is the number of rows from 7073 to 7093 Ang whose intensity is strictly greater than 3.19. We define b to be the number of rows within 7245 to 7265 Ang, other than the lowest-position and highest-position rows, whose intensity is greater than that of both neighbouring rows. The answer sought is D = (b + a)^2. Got 81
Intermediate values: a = 8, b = 1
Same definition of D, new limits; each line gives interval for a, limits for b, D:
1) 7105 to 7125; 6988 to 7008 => 100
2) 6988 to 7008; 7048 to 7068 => 64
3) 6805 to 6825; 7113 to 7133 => 16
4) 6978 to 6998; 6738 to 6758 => 64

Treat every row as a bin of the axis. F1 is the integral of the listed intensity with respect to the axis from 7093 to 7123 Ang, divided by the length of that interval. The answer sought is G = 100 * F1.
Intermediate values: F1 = 3.57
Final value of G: 357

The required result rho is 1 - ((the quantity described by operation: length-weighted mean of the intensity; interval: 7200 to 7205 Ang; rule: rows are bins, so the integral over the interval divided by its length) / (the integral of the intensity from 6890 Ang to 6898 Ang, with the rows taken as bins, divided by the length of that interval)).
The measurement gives -0.17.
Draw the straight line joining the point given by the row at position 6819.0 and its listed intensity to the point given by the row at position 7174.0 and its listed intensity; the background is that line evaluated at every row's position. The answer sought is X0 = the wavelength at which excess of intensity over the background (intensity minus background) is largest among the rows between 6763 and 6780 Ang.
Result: 6764.0 Ang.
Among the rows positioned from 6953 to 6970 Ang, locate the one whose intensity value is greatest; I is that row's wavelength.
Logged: 6969.0 Ang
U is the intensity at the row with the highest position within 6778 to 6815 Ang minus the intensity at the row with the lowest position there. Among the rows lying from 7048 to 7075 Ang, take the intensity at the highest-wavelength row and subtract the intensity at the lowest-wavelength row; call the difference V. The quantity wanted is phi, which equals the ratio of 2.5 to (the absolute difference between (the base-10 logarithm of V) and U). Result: 2.5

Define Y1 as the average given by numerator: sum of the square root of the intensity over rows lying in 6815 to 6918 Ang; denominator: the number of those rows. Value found 1.73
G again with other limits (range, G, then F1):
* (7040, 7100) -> 360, 3.60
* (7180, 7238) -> 358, 3.58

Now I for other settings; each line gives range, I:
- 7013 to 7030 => 7021.5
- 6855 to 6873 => 6859.0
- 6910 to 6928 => 6926.5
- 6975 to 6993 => 6991.5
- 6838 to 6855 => 6839.0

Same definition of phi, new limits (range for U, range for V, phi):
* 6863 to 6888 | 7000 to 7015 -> 1.6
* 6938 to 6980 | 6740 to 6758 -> 9.5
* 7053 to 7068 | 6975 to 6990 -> 1.4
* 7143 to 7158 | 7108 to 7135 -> 3.4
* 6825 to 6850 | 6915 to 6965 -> 21.8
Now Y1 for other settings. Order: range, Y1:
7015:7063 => 1.82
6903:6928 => 1.61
